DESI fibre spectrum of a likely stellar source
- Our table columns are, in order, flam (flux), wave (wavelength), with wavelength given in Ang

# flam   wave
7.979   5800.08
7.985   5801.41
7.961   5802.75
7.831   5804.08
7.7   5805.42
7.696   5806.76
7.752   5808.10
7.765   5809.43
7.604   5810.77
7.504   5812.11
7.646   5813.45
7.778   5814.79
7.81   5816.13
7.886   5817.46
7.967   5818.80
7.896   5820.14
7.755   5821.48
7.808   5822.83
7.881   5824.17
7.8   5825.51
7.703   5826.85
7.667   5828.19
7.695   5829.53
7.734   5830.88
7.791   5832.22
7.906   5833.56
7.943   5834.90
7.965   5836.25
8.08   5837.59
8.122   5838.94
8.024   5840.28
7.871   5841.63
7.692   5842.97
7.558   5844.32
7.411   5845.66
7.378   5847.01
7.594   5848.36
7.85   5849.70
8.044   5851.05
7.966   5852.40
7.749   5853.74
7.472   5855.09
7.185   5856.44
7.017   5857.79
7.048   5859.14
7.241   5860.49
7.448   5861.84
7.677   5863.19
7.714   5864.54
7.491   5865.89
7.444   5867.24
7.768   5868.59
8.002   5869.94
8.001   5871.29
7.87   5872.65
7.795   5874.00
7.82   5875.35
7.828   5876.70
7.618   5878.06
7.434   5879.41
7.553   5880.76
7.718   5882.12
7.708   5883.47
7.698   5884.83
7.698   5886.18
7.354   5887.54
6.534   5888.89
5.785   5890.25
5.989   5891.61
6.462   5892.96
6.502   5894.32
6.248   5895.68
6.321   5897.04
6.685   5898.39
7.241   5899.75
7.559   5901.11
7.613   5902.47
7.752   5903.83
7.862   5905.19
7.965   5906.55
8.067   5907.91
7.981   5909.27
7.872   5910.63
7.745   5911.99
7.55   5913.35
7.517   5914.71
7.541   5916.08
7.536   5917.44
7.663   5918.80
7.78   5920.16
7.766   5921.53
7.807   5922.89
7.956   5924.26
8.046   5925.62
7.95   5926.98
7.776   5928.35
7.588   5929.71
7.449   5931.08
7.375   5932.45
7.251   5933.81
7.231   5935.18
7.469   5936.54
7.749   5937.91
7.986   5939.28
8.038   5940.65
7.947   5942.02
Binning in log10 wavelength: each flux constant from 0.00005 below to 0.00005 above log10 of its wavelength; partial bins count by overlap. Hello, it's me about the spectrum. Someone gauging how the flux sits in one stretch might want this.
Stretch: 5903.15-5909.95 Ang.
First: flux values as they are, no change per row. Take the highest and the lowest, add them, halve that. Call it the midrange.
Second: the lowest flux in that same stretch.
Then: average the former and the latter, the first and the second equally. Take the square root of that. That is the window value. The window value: 2.80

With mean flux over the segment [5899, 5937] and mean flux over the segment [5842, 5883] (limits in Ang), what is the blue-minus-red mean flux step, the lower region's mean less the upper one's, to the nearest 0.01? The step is -0.06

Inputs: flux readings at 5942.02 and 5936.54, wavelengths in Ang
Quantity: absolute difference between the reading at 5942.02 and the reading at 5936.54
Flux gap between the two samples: 0.48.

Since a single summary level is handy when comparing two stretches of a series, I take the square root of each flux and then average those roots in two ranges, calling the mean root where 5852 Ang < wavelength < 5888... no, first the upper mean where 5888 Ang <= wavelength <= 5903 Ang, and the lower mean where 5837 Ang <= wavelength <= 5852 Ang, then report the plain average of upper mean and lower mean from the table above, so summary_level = 2.68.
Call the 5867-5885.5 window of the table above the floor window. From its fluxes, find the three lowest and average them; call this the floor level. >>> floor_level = 7.48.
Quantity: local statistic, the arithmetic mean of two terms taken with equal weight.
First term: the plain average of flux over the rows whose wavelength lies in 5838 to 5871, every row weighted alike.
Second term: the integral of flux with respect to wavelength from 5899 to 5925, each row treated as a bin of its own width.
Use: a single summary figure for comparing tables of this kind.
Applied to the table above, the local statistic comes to 104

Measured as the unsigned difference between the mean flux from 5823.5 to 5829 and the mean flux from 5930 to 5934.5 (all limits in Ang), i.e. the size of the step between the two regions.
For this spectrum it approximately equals 0.40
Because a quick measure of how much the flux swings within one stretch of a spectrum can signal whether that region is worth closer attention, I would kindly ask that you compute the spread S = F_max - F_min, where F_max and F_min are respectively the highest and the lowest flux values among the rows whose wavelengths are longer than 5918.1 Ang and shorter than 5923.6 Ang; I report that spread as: 0.14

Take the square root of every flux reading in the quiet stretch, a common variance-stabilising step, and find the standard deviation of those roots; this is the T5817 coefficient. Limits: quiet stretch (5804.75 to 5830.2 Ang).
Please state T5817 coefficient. 0.020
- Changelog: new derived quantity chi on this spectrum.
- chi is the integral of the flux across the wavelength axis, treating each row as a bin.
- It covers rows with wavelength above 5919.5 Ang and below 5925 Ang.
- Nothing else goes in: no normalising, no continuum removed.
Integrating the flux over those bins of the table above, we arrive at 43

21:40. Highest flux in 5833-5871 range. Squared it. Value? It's 66.0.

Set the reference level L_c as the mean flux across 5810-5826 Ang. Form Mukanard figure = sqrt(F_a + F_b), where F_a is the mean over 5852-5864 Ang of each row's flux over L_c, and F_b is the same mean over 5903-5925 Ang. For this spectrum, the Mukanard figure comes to 1.40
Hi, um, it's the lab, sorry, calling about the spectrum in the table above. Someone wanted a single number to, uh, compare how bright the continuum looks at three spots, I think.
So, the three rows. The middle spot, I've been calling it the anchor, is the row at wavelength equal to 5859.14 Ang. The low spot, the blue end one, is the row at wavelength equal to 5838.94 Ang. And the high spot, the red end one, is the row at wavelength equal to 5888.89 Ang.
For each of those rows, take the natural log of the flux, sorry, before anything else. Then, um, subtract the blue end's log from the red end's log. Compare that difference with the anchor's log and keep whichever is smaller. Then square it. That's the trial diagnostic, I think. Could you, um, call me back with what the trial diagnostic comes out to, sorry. 0.0473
